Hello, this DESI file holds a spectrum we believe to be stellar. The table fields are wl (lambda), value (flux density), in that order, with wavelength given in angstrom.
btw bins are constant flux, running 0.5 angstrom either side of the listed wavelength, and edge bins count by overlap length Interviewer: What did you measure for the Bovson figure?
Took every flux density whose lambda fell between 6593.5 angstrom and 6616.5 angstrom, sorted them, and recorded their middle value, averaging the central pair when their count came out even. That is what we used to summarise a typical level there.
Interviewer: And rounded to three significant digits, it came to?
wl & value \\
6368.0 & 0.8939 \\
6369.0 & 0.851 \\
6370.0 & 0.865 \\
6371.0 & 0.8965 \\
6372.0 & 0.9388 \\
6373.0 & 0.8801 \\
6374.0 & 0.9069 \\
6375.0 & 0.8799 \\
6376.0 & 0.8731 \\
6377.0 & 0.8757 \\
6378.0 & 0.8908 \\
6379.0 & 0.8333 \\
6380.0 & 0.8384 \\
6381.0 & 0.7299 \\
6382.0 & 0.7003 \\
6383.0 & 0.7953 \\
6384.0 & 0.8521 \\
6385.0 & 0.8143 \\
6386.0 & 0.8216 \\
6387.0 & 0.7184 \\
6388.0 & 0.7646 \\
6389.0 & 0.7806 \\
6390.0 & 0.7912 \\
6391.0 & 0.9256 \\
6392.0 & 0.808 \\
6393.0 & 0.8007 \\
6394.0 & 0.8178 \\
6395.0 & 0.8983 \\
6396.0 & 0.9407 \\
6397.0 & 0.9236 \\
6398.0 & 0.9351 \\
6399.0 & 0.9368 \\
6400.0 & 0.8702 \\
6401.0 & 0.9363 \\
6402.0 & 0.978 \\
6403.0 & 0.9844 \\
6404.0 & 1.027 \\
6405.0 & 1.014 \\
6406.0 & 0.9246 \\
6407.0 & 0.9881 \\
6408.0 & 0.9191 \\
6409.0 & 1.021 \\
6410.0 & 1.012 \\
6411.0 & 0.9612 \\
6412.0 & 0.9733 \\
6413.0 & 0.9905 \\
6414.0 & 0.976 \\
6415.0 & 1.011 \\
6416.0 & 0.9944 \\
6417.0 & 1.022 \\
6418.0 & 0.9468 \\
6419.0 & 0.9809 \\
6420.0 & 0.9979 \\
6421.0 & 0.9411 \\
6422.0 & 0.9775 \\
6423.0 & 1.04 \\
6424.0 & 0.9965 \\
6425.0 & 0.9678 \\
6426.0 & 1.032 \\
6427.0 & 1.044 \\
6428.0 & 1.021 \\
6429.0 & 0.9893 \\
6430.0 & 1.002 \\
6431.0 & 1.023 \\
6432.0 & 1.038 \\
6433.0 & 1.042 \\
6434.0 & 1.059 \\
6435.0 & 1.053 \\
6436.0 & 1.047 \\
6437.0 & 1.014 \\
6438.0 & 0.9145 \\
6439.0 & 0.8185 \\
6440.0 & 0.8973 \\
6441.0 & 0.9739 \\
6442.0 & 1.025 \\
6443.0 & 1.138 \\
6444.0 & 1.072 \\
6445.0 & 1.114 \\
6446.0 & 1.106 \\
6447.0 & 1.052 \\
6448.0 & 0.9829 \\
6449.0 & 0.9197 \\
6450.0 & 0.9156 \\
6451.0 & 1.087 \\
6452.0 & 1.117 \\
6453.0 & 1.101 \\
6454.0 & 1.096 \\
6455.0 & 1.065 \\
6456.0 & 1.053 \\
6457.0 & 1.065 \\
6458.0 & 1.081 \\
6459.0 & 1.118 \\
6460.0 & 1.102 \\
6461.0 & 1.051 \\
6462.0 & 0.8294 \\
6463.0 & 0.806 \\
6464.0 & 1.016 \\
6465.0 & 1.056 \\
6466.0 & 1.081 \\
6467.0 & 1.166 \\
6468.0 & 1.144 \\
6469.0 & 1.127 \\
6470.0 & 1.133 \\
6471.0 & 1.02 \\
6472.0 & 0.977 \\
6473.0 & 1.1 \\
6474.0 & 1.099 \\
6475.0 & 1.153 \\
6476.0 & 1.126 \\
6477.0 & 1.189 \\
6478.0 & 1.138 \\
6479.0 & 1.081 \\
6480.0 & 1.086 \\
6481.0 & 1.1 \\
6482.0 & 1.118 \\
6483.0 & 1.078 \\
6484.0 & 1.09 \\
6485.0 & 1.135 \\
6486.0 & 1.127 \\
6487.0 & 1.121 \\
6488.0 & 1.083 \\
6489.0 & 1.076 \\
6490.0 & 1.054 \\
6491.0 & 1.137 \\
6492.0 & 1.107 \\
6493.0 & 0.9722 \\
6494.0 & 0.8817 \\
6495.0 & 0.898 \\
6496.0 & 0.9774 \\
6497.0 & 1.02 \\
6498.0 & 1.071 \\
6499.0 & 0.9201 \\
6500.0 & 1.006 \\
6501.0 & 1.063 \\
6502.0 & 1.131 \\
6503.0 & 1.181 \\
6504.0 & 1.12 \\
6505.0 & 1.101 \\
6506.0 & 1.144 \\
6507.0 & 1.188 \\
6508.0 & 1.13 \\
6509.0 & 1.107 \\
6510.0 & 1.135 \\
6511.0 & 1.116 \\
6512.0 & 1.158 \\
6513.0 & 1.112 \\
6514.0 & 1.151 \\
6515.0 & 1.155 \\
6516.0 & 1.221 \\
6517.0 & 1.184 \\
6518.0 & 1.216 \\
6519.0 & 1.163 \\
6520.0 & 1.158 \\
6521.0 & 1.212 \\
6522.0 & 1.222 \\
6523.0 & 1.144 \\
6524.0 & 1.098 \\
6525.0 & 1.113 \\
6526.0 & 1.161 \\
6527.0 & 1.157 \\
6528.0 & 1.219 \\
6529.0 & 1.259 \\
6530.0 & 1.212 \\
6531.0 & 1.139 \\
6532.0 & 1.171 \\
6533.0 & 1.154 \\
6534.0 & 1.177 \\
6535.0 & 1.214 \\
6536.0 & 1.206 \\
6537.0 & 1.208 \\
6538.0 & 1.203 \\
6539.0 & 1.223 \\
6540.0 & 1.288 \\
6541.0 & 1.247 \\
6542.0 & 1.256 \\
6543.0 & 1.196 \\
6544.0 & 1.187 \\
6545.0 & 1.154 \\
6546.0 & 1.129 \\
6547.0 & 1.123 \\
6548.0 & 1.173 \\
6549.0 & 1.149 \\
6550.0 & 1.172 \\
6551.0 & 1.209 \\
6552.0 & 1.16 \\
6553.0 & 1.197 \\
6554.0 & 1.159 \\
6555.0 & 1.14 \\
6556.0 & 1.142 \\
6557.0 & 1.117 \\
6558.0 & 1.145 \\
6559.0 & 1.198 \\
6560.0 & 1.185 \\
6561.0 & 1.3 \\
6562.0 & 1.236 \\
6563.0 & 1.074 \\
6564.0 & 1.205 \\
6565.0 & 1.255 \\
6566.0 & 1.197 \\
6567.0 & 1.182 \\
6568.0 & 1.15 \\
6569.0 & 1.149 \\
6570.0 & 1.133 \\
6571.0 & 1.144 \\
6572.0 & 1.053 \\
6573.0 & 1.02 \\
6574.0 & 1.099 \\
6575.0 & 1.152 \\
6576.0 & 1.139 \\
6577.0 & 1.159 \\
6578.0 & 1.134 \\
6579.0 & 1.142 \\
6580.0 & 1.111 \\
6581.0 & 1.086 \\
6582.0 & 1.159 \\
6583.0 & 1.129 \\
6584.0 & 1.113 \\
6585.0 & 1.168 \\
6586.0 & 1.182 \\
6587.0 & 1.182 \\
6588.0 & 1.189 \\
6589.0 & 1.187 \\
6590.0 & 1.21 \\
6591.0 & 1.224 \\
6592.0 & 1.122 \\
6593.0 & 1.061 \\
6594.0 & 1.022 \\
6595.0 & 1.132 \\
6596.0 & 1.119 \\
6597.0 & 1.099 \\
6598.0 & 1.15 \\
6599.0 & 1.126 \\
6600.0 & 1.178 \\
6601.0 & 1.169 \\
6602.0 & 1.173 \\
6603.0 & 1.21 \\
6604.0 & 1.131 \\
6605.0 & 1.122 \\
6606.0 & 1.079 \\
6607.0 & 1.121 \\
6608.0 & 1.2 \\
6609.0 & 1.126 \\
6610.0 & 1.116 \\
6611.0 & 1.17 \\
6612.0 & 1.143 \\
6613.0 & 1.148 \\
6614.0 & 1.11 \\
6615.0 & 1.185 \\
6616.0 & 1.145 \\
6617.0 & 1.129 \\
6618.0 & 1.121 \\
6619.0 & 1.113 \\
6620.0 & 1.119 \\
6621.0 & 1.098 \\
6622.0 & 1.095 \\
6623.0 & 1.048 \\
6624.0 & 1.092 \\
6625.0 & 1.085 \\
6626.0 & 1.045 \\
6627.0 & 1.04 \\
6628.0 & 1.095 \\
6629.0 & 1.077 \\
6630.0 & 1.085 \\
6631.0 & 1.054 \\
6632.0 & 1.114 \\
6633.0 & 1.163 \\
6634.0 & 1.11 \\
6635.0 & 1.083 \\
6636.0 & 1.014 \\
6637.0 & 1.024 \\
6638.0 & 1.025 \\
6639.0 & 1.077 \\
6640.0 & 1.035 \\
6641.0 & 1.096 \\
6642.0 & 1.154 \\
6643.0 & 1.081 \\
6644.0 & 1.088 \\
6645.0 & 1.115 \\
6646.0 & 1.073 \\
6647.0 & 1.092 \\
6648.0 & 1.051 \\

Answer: 1.13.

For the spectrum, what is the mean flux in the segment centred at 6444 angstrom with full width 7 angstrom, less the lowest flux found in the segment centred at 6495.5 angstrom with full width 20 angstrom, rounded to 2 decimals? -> 0.19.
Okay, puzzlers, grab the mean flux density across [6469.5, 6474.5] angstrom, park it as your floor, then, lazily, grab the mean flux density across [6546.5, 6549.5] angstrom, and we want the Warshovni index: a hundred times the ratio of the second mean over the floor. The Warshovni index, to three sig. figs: 108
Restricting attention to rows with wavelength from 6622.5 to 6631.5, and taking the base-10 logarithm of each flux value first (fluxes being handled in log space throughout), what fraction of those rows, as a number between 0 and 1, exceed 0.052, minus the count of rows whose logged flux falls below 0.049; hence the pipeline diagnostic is -9.0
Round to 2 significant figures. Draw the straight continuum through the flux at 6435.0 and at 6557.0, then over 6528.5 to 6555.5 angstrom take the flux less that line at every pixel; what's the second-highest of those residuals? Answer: 0.16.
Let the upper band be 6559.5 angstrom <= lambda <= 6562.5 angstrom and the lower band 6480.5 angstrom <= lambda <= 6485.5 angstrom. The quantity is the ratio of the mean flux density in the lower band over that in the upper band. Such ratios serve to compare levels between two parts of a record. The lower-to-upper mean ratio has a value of 0.89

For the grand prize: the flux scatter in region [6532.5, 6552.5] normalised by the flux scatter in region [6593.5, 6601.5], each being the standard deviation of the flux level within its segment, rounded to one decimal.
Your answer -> 0.9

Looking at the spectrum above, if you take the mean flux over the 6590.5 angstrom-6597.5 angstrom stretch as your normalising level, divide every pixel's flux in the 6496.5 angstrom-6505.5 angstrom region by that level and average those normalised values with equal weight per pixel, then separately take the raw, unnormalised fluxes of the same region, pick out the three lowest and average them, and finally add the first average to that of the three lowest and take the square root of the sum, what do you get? 1.39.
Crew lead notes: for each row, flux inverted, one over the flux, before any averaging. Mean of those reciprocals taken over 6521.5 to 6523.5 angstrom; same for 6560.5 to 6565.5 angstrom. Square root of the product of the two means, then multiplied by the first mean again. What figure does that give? 0.71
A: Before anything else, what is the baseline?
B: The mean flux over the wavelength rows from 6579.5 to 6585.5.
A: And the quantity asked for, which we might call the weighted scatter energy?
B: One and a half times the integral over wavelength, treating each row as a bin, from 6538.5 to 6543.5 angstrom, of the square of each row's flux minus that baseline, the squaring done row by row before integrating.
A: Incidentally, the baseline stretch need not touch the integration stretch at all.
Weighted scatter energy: 0.11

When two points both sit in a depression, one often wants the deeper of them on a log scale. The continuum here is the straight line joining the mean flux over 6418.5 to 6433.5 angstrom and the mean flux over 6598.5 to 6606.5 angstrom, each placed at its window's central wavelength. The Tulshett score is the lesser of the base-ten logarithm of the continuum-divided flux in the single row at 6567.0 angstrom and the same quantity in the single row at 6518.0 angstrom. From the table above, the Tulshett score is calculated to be 0.023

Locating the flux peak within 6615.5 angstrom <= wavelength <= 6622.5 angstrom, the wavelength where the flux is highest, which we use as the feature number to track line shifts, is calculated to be 6616.0 angstrom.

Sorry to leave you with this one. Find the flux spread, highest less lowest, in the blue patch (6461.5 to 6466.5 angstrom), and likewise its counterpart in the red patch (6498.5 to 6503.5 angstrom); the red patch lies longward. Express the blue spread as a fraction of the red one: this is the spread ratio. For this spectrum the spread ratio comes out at 1.05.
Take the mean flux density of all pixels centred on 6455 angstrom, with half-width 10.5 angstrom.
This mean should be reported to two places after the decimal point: 1.03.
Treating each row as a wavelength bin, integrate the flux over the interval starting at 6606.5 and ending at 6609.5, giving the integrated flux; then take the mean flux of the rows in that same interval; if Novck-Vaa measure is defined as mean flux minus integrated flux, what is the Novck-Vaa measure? -2.30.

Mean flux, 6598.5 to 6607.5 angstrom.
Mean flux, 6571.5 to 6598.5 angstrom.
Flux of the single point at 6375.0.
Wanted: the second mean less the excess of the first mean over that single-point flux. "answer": 0.87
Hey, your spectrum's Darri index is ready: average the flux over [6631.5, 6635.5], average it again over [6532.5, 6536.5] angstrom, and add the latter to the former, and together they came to 2.31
